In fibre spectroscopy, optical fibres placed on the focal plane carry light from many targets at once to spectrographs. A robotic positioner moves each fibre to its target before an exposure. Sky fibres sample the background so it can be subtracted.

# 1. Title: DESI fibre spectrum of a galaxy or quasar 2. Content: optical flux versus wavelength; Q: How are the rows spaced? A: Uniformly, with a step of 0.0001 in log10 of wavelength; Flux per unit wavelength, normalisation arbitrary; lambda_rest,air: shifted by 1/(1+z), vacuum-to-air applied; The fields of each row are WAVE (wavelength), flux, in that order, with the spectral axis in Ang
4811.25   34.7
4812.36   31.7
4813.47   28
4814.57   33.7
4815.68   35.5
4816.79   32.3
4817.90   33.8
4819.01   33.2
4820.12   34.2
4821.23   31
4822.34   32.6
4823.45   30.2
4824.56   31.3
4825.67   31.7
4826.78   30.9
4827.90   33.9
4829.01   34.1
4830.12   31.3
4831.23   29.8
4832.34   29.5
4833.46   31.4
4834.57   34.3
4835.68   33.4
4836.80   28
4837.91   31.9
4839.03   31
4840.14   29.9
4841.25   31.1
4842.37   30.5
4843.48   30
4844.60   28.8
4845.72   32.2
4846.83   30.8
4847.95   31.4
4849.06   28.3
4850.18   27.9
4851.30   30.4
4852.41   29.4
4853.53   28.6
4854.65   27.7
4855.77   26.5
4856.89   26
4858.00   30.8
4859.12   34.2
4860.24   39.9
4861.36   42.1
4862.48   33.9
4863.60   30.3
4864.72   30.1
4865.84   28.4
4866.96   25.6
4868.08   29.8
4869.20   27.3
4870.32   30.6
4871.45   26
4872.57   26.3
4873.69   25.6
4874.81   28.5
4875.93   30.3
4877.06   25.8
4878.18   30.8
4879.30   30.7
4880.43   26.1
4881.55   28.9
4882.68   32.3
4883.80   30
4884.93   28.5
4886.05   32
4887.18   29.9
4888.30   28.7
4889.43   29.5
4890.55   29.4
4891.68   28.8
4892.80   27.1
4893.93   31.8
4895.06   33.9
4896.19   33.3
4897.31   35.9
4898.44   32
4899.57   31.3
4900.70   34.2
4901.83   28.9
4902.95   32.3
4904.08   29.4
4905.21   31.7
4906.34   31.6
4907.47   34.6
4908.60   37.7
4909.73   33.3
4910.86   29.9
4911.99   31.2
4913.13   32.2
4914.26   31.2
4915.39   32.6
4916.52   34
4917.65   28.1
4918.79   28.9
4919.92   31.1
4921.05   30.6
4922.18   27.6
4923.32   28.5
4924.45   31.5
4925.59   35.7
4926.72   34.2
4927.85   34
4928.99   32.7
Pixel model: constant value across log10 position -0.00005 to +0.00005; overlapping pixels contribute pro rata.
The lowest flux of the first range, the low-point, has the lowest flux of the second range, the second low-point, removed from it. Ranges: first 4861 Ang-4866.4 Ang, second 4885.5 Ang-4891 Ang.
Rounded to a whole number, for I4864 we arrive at 0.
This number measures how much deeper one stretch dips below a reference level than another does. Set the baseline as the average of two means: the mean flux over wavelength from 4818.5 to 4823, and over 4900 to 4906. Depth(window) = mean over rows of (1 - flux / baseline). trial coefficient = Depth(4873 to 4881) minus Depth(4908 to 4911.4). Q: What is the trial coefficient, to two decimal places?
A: 0.17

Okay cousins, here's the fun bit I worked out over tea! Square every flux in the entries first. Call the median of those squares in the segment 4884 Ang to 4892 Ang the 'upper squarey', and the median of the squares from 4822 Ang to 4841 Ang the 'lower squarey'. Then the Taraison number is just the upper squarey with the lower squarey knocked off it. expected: -115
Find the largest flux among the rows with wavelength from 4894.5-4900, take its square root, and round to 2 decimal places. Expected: 5.99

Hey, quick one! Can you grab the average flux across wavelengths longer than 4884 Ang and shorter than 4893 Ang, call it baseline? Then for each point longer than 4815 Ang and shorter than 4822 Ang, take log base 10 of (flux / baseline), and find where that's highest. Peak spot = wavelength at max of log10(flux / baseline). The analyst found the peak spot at 4815.68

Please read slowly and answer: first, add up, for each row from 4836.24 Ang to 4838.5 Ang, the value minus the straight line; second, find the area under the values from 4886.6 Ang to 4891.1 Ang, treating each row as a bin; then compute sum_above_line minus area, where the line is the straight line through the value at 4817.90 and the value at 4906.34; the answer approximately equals -139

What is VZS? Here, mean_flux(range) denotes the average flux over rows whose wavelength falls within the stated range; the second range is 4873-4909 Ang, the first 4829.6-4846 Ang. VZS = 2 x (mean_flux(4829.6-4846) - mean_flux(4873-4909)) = 0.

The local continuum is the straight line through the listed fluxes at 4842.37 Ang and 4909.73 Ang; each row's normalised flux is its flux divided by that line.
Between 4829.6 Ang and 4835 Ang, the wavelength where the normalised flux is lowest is 4832.34 Ang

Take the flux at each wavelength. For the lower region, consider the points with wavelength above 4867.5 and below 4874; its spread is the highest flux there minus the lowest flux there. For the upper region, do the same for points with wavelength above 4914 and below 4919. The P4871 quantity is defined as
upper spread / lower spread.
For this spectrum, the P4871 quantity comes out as 1.2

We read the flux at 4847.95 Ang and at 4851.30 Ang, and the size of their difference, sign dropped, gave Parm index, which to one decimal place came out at 1.0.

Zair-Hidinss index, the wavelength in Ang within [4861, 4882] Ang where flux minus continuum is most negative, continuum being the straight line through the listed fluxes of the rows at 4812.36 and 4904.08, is 4866.96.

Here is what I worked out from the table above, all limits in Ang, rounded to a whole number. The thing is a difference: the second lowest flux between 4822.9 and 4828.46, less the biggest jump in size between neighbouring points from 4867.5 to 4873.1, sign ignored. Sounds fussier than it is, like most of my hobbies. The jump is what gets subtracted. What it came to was 26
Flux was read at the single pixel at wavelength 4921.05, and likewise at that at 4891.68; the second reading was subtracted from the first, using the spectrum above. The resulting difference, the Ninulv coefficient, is 2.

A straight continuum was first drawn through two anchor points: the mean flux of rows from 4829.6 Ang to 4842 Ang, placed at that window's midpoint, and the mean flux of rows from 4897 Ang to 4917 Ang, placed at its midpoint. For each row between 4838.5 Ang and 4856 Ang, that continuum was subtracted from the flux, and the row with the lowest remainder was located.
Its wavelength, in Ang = 4855.77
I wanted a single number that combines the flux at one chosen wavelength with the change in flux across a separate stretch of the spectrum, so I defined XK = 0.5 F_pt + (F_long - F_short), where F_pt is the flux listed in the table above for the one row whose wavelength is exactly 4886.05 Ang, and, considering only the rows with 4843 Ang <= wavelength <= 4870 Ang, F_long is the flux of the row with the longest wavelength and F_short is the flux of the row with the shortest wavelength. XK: 13.3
